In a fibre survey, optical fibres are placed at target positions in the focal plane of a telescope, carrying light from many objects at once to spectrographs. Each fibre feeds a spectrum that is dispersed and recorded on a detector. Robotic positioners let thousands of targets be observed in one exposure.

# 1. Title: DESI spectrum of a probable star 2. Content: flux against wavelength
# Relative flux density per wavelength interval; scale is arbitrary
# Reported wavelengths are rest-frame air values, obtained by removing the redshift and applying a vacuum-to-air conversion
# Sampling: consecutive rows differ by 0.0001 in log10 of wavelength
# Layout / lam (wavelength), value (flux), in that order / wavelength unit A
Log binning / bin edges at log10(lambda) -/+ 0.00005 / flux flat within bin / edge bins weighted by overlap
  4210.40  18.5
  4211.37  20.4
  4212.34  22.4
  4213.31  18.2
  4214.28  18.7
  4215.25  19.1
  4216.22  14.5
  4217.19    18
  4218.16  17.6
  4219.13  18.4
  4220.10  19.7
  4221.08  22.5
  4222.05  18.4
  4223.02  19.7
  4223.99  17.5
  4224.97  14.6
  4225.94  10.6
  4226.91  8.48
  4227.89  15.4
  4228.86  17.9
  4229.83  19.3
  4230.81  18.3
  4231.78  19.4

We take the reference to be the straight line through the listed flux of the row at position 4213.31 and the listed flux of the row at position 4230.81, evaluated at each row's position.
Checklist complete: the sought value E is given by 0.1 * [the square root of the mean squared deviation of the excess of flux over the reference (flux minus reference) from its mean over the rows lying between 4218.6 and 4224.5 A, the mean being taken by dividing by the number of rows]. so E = 0.16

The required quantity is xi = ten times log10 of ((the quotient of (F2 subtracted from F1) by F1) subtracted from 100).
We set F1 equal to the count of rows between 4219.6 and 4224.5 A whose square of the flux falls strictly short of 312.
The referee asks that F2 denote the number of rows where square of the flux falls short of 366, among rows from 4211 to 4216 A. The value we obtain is 20.09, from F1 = 1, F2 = 3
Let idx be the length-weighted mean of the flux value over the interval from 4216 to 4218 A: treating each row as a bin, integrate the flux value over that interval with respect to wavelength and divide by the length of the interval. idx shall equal 16.7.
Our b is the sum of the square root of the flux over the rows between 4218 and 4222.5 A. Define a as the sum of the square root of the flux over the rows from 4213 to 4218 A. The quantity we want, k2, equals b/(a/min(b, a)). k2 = 22.0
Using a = 21.0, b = 22.0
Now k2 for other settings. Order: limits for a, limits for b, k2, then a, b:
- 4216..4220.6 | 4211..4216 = 22.2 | 21.0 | 22.2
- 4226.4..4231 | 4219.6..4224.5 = 22.1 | 19.7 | 22.1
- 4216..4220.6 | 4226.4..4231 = 18.6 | 21.0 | 19.7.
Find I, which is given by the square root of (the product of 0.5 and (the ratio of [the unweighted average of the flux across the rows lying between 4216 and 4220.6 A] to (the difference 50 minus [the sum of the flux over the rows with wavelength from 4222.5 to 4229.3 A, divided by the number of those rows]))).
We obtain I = 0.501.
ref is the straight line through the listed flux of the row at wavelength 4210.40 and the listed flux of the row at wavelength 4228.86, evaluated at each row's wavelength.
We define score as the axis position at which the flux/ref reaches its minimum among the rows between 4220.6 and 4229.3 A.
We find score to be 4226.91 A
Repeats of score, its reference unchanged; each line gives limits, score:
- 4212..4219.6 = 4216.22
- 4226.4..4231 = 4226.91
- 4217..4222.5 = 4218.16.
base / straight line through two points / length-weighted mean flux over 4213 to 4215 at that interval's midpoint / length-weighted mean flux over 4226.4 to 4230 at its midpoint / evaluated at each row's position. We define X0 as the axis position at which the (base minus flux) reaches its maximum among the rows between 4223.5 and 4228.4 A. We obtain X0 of 4226.91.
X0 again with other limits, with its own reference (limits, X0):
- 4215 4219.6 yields 4216.22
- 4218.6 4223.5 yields 4219.13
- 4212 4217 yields 4216.22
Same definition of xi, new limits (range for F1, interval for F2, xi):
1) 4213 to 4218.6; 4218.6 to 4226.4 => 20.06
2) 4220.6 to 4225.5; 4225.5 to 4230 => 20.04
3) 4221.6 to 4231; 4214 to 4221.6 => 20.01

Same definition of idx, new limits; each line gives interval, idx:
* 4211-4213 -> 21.2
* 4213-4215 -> 18.6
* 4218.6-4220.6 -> 19.0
